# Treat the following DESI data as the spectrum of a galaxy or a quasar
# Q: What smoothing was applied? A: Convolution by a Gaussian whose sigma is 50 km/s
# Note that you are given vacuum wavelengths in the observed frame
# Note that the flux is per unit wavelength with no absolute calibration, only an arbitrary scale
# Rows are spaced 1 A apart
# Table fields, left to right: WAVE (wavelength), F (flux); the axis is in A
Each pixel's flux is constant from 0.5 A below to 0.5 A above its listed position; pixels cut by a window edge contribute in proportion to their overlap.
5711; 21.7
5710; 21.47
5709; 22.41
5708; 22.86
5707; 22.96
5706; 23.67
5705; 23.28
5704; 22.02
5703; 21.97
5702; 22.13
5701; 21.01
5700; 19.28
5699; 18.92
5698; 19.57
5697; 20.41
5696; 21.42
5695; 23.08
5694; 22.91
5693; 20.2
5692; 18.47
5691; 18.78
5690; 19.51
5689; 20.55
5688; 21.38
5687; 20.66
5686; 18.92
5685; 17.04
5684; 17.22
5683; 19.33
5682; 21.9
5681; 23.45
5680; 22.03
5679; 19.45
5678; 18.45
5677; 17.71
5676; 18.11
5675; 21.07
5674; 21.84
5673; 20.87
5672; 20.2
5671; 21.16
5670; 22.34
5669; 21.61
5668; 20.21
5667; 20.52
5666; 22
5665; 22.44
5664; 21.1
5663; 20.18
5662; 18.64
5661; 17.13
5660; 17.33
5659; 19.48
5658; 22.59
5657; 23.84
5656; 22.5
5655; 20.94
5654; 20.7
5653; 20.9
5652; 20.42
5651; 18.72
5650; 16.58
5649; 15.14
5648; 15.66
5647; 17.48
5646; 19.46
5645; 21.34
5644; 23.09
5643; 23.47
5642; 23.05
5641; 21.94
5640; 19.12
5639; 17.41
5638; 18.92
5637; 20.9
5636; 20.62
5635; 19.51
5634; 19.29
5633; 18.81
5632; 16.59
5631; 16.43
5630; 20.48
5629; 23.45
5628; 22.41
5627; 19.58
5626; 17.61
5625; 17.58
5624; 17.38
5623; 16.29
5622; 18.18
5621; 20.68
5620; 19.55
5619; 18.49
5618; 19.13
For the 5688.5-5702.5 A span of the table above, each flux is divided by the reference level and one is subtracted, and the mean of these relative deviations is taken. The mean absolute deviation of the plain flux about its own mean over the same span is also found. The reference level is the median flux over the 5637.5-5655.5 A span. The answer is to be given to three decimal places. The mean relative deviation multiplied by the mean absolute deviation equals 0.031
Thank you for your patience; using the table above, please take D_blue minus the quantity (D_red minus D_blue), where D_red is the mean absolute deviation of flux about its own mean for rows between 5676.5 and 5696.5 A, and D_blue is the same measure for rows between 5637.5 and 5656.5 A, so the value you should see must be 2.6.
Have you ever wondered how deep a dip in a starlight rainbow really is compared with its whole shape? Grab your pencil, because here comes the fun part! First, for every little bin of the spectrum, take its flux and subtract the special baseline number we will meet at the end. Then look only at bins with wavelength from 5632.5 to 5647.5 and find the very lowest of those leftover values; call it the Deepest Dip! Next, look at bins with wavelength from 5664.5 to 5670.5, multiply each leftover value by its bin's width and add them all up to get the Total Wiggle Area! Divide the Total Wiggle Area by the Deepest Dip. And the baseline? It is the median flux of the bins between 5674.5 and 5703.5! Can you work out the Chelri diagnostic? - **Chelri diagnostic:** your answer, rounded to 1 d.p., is -2.8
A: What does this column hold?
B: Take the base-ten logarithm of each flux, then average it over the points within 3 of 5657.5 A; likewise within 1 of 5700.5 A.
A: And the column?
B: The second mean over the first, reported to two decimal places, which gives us 0.99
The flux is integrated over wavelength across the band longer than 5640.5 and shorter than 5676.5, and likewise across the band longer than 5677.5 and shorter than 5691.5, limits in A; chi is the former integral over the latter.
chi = 2.6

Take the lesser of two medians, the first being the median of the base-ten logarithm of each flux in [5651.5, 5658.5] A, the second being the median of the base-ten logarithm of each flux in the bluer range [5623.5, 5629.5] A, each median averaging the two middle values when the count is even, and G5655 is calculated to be 1.27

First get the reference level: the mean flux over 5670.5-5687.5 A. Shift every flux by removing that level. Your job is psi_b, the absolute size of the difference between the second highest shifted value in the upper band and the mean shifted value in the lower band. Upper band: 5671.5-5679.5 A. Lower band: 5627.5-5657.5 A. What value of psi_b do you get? 1.1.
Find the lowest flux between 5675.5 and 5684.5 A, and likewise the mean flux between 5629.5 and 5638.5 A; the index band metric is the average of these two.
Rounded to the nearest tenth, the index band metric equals 18.1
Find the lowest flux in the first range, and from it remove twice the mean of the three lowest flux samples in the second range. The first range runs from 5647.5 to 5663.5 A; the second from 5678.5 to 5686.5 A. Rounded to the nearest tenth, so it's -20.3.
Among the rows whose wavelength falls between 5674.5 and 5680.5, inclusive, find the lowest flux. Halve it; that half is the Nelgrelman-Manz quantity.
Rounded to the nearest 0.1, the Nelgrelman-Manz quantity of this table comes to 8.9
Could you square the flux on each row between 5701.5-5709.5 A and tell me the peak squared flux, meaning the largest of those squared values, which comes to 560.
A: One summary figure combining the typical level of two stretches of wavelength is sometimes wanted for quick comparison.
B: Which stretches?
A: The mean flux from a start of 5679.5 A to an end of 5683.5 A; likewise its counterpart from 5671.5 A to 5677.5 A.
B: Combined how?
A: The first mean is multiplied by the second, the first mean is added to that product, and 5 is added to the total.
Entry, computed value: 460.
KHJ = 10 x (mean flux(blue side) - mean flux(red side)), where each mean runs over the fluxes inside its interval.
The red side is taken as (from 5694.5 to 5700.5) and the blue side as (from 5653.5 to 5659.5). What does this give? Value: 12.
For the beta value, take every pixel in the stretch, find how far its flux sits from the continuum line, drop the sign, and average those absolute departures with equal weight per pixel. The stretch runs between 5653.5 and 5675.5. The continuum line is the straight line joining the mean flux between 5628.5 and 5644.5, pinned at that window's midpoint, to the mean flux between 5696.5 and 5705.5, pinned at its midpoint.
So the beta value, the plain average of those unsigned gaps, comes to 1.3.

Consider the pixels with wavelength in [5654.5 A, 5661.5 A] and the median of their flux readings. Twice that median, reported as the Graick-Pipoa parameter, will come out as 42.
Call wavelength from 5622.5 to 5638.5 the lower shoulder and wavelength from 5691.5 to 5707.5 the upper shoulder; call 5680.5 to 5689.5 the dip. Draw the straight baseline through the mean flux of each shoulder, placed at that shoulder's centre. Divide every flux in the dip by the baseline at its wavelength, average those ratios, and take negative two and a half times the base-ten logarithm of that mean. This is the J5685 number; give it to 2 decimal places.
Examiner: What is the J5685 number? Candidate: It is 0.04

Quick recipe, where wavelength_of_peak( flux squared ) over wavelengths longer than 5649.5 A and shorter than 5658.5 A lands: 5657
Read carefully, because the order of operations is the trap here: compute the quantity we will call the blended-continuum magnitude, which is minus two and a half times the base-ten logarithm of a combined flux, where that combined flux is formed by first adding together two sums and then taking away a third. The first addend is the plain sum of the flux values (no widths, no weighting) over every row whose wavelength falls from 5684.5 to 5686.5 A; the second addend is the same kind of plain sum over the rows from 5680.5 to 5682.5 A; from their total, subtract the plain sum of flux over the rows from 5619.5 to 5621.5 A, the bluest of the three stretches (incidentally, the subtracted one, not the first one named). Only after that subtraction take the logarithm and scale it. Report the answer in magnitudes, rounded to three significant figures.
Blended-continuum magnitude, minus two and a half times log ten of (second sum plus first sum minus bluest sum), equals -4.03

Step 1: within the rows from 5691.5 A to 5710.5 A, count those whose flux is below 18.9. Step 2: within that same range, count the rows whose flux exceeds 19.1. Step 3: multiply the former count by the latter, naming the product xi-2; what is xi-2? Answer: 17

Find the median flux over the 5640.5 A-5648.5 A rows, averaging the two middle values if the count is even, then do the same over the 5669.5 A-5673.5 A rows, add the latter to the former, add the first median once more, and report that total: 64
